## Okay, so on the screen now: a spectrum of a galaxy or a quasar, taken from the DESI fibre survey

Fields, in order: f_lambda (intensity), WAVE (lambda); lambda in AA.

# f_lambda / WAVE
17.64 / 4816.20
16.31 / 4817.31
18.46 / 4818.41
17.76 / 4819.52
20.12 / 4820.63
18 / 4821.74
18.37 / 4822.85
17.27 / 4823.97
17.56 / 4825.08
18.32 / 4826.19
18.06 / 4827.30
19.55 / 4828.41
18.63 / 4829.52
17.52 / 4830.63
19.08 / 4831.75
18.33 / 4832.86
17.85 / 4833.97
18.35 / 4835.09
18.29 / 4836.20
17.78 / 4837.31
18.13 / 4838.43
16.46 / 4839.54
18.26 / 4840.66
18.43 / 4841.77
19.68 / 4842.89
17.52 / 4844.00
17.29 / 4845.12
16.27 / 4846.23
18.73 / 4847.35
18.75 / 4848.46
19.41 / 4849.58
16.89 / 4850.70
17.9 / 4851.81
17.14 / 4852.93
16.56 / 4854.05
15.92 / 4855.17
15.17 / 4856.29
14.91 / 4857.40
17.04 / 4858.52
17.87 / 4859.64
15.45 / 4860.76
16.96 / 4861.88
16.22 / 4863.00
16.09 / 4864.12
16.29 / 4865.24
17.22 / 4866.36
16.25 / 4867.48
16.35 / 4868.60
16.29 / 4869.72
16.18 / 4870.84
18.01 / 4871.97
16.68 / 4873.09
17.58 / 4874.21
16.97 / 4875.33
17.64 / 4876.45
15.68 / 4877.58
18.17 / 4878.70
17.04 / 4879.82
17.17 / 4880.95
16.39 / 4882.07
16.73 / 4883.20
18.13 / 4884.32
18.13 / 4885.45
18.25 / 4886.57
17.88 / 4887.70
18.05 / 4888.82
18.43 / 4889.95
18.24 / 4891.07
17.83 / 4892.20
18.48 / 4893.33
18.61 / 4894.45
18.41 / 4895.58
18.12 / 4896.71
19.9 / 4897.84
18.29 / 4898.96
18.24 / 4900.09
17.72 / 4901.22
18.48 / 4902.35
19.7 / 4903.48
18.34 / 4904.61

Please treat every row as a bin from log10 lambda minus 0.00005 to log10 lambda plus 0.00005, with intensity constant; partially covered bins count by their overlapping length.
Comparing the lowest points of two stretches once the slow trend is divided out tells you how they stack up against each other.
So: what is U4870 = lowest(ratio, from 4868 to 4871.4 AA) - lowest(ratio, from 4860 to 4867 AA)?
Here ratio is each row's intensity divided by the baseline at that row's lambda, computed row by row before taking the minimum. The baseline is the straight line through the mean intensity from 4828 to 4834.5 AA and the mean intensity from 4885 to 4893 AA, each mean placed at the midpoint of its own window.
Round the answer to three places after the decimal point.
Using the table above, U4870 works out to 0.043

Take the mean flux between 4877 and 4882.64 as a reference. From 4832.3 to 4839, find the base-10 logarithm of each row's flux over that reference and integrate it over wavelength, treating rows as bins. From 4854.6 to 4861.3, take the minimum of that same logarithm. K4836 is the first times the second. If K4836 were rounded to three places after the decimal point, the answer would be -0.011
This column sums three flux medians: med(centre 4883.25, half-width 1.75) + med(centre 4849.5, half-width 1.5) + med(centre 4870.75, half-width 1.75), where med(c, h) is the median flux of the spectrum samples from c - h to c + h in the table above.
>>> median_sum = 51.8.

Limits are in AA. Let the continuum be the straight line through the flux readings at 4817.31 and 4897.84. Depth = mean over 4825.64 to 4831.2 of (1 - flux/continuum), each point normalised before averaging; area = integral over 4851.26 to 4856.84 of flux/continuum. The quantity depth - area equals -5.2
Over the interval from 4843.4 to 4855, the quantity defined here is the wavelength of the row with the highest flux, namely 4849.58 AA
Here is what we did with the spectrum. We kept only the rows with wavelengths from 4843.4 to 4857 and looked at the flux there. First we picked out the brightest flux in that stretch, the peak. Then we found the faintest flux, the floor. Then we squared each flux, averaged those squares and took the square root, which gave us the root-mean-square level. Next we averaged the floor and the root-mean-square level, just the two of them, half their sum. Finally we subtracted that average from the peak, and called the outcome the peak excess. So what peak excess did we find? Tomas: 3.2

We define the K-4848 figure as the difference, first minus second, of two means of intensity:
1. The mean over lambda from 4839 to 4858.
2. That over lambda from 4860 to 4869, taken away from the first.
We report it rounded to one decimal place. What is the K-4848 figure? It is 1.0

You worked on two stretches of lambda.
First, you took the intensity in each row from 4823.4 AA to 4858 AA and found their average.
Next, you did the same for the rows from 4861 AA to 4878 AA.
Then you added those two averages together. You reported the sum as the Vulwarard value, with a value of 34.4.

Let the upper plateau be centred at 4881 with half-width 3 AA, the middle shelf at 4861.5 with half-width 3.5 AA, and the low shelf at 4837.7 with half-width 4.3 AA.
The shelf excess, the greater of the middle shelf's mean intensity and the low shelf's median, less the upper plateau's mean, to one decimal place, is 1.1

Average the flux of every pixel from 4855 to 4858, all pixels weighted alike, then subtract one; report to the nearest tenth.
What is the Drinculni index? 14.3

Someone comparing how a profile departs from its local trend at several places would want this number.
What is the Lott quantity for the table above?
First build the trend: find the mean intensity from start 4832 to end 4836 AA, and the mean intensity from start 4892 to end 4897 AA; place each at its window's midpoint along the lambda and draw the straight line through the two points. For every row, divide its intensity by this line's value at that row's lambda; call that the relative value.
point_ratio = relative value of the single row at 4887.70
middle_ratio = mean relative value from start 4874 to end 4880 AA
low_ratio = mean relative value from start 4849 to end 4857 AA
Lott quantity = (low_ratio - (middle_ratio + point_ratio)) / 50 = -0.0197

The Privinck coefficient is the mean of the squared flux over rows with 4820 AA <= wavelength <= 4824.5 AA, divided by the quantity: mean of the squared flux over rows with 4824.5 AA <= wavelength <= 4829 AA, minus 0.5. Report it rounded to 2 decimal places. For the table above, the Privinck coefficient 1.01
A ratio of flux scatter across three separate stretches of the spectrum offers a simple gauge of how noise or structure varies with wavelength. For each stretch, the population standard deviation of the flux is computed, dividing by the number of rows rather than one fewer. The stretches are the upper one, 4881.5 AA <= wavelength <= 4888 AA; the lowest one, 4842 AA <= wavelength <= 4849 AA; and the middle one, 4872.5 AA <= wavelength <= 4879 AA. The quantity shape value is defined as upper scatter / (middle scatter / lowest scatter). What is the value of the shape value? 1.0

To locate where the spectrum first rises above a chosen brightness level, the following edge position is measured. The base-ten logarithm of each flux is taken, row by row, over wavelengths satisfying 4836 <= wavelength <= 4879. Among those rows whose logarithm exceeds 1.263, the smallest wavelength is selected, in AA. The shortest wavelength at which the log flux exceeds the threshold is 4841.77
